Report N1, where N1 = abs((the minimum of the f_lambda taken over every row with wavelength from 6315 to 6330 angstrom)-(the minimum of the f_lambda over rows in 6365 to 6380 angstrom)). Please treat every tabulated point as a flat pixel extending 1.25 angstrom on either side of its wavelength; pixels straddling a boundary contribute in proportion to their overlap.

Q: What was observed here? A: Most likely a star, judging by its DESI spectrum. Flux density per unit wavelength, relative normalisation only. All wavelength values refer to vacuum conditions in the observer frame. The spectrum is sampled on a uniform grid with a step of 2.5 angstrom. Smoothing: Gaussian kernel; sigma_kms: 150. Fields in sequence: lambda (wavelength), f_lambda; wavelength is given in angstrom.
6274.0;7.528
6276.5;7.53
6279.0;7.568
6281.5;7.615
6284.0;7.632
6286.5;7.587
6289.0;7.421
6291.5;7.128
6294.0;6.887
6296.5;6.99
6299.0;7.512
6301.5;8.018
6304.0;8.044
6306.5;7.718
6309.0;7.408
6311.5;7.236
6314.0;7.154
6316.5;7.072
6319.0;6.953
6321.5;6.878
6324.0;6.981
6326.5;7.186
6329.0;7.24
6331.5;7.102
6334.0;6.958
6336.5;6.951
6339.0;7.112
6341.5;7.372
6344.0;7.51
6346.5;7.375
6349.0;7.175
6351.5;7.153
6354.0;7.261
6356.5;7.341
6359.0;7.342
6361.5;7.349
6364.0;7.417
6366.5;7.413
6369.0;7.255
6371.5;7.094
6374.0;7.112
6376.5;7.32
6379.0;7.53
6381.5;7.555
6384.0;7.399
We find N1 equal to 0.22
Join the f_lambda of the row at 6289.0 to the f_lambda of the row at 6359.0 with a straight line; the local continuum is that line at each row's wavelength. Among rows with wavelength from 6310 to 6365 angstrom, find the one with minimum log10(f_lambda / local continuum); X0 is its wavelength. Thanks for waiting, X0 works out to 6321.5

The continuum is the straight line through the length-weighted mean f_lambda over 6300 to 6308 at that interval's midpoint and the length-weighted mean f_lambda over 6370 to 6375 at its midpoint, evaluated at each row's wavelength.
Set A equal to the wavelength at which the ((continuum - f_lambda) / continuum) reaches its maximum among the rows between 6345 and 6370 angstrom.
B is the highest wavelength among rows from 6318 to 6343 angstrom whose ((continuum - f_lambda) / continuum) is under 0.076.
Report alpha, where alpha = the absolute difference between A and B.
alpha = 7.5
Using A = 6349.0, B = 6341.5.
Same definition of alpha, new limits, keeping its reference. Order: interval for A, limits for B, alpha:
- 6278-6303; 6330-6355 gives 60.0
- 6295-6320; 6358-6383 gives 85.0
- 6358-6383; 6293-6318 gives 60.0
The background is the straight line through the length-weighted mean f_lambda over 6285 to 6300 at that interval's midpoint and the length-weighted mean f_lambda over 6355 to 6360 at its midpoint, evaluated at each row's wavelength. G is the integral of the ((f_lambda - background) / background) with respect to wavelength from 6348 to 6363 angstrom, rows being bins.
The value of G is -0.12 angstrom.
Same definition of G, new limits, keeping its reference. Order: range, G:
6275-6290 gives 0.66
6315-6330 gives -0.50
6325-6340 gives -0.45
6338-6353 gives -0.08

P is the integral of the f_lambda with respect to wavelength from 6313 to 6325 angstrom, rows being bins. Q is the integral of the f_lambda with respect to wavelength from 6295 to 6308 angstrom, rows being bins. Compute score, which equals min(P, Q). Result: 84.1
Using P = 84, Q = 99.3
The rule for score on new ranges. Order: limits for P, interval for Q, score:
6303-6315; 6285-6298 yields 90.1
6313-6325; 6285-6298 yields 84.1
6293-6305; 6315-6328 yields 89.9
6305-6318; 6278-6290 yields 90.8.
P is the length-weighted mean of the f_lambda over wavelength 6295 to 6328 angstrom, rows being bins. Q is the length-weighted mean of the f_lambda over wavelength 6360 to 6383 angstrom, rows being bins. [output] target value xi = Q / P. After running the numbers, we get 1.003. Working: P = 7.32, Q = 7.34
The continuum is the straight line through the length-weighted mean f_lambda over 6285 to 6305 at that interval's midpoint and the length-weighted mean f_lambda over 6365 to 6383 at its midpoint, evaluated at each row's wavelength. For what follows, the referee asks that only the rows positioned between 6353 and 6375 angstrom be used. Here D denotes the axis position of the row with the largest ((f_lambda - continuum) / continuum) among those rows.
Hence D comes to 6364.0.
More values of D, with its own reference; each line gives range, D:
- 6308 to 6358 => 6344.0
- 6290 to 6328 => 6304.0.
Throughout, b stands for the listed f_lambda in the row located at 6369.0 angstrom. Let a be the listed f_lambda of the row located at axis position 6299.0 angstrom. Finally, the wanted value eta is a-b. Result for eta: 0.3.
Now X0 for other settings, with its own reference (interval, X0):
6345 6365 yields 6351.5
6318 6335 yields 6321.5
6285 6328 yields 6294.0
